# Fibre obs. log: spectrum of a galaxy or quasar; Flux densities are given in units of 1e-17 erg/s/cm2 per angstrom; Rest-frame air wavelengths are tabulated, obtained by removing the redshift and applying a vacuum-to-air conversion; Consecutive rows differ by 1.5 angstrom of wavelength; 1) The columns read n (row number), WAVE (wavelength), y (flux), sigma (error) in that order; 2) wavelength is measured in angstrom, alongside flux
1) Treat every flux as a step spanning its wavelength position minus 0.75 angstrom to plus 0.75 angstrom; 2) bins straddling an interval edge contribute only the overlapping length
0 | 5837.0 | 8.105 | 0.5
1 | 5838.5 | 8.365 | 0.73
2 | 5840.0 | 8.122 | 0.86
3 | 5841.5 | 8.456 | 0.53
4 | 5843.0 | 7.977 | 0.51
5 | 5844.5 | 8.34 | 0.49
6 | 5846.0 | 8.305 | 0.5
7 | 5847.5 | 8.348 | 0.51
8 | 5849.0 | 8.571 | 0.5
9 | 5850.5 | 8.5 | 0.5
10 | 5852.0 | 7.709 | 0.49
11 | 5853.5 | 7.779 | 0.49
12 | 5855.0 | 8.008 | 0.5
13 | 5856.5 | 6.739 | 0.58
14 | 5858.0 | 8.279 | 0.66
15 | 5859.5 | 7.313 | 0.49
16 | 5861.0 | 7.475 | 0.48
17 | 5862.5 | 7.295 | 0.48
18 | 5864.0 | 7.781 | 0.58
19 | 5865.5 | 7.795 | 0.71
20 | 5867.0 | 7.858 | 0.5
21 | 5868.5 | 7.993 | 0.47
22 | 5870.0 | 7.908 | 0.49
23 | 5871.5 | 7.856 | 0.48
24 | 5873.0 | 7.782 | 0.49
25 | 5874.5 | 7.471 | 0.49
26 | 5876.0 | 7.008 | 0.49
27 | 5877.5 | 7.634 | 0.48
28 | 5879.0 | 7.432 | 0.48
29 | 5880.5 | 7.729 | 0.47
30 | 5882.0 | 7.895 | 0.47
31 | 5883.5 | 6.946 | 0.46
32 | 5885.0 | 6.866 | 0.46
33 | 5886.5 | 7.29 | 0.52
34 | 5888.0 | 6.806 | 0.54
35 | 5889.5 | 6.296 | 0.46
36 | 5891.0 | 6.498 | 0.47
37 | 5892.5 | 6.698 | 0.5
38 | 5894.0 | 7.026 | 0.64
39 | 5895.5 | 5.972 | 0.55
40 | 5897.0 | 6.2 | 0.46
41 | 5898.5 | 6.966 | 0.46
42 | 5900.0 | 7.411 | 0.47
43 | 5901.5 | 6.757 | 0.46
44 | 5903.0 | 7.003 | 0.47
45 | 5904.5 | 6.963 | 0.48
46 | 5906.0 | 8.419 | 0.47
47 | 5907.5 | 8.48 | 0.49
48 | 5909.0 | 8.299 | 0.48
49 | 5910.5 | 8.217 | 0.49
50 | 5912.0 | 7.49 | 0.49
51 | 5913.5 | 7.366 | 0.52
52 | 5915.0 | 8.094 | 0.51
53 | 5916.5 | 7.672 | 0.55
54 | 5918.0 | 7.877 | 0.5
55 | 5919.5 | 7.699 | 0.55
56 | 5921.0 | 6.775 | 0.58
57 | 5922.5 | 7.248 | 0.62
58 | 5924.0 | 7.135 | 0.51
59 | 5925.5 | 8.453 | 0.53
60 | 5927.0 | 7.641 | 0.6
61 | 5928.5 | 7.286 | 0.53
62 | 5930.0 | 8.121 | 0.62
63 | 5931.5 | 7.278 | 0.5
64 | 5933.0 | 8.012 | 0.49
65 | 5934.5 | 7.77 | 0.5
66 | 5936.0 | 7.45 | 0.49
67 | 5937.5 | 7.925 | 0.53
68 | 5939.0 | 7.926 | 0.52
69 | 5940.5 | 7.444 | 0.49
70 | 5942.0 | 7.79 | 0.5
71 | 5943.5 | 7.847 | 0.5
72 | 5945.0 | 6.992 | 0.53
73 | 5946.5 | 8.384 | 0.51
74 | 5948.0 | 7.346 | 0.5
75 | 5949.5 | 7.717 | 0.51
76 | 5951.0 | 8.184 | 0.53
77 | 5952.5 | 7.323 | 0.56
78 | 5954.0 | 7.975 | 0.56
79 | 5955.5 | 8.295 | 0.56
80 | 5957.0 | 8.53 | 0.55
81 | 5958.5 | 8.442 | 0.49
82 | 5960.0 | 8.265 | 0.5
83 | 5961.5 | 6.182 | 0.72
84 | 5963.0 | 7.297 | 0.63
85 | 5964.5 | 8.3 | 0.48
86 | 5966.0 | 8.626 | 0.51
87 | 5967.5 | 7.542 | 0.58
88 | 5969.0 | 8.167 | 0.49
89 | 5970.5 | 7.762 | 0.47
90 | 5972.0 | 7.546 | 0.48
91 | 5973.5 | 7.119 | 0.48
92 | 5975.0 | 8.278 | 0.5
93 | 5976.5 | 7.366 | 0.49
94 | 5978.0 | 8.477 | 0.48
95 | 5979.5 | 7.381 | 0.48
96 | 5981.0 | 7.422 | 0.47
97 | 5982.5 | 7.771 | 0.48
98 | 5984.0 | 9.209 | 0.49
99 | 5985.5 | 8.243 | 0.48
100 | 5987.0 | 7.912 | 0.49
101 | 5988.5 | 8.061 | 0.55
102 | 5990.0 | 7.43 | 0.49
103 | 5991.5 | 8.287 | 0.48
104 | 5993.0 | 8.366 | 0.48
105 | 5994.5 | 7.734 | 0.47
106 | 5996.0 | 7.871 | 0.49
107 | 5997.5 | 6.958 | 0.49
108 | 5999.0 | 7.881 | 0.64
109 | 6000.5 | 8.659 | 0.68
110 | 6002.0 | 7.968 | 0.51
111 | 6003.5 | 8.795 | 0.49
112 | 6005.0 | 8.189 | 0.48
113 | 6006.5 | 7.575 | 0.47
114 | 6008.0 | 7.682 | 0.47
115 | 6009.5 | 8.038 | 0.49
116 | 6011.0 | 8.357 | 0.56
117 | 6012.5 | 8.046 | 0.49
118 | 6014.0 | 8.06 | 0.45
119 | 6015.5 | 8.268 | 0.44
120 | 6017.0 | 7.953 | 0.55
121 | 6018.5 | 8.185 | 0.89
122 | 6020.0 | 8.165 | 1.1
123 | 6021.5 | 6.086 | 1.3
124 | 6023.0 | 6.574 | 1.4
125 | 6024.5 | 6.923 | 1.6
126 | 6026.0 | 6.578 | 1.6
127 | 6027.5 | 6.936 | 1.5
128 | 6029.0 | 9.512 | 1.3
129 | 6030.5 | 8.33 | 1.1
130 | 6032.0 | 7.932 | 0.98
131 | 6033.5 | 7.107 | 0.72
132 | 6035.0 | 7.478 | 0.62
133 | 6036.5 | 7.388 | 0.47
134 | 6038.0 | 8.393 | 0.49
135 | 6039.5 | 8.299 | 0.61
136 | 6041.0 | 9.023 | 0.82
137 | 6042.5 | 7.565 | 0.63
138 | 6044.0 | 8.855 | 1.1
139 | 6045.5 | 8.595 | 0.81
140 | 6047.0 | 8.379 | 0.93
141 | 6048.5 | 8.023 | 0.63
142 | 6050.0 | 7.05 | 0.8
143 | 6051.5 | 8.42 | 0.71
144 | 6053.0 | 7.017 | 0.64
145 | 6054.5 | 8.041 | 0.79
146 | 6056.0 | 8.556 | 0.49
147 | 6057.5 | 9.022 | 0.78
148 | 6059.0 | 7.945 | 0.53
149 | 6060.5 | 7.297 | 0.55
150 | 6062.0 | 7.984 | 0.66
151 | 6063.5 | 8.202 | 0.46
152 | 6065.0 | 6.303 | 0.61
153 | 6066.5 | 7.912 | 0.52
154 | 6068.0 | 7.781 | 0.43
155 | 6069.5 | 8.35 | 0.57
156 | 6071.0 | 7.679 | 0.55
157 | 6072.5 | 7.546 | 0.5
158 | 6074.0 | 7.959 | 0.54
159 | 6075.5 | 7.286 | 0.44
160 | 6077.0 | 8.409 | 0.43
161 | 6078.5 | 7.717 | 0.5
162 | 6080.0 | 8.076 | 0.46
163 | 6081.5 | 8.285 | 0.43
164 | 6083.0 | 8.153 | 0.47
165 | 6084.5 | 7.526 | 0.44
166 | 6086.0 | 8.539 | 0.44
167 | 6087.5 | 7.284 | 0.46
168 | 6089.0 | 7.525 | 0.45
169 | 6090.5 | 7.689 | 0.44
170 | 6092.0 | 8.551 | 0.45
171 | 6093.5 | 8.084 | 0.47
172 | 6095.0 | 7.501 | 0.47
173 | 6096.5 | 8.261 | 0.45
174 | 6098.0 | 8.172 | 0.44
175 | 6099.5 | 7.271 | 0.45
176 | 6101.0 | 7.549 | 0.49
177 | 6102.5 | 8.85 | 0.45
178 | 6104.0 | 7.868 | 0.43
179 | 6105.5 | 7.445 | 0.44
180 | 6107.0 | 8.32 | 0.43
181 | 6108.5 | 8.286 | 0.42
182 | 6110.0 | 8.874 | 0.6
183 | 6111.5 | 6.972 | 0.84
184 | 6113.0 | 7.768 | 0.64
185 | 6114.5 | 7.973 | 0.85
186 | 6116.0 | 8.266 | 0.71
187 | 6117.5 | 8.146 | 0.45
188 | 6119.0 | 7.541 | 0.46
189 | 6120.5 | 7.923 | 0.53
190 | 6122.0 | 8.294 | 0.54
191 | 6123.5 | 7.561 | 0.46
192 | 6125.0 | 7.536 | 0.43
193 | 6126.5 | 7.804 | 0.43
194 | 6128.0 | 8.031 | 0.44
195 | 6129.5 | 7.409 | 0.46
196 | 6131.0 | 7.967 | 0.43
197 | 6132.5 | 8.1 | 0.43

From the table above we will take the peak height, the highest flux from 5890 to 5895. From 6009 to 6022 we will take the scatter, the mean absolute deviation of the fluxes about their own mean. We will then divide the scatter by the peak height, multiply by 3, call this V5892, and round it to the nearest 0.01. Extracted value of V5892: 0.17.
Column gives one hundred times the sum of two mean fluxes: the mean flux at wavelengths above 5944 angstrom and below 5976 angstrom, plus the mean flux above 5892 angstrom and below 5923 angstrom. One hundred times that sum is 1519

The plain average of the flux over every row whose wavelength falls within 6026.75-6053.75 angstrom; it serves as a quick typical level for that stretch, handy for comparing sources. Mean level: 8.02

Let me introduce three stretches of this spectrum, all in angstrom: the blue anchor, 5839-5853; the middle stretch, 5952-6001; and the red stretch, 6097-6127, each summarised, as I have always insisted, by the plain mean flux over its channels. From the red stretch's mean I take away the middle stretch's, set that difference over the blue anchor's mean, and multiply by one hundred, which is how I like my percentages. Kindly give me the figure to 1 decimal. 0.3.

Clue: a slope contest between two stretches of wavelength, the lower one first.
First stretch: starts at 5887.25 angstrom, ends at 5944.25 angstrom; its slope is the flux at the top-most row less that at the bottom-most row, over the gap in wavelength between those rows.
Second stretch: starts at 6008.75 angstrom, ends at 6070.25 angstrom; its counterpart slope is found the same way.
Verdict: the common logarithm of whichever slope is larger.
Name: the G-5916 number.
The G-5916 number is -1.7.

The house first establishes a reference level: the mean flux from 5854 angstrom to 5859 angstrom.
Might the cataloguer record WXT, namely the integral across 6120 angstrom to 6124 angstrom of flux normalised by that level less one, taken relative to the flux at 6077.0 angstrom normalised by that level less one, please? 2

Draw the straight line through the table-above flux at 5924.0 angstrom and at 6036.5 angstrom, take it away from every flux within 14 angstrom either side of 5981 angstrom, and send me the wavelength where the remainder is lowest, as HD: 5973.5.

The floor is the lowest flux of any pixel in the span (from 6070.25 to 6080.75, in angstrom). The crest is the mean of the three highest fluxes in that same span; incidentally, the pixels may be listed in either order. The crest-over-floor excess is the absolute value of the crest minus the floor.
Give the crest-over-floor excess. 0.86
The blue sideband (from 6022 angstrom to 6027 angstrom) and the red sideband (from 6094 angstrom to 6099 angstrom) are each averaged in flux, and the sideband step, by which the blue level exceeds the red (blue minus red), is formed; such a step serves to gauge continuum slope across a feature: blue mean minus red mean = -1.3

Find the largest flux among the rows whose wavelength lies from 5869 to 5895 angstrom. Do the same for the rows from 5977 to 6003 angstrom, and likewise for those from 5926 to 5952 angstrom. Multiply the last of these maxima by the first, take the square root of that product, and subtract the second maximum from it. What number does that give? -1.1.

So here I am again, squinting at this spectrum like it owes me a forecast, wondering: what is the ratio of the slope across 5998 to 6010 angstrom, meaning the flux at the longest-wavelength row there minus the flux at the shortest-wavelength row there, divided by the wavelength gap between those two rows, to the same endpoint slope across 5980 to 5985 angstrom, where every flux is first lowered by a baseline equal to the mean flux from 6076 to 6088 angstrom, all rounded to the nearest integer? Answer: 0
